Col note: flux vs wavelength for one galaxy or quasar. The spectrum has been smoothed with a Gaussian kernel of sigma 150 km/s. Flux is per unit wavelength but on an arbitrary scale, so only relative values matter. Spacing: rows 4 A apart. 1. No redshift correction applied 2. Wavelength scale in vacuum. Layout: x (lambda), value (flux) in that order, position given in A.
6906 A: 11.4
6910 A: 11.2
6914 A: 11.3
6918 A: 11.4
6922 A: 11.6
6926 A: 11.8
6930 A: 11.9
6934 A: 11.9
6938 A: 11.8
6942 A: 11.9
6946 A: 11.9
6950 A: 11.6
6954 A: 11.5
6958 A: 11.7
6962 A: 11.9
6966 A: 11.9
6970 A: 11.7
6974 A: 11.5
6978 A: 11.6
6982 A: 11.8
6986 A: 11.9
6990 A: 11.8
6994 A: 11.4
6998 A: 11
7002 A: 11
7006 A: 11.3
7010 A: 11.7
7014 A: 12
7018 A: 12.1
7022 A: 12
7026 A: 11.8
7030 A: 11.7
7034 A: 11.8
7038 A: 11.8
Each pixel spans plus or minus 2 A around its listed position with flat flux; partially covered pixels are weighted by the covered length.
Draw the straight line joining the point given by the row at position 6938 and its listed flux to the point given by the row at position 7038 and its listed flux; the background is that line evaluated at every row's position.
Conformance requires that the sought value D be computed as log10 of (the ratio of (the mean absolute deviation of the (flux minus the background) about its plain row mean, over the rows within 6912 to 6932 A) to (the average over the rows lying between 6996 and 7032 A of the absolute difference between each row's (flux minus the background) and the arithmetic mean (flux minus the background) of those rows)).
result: -0.24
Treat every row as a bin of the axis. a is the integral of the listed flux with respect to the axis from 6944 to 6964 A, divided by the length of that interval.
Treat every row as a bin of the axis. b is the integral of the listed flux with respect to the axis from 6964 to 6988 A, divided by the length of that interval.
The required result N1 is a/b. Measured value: 1.00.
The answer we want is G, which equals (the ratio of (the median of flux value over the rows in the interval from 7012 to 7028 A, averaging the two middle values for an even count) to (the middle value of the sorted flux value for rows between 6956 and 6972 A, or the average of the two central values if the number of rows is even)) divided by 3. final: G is 0.339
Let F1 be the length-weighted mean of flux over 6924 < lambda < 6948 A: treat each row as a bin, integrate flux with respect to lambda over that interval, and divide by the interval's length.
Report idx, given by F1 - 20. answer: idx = -8.13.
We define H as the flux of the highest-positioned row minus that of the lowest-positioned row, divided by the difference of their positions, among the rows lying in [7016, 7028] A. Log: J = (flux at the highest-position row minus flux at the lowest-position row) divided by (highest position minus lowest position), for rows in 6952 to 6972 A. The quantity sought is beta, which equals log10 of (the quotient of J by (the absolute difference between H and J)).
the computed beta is -0.6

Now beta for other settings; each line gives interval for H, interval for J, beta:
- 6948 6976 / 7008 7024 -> -0.1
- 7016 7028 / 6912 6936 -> -0.4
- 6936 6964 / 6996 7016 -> 0.0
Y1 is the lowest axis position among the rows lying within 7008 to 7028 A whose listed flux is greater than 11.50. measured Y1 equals 7010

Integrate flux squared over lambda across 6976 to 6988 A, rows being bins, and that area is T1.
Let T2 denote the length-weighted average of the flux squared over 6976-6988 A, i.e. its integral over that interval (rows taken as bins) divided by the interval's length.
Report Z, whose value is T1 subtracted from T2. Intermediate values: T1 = 1662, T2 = 138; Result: -1523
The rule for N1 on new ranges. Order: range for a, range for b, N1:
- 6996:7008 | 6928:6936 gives 0.93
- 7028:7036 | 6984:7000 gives 1.02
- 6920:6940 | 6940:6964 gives 1.00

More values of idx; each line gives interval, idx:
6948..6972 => -8.28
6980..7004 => -8.52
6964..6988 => -8.27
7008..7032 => -8.12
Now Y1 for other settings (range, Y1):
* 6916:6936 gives 6922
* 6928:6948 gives 6930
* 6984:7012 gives 6986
